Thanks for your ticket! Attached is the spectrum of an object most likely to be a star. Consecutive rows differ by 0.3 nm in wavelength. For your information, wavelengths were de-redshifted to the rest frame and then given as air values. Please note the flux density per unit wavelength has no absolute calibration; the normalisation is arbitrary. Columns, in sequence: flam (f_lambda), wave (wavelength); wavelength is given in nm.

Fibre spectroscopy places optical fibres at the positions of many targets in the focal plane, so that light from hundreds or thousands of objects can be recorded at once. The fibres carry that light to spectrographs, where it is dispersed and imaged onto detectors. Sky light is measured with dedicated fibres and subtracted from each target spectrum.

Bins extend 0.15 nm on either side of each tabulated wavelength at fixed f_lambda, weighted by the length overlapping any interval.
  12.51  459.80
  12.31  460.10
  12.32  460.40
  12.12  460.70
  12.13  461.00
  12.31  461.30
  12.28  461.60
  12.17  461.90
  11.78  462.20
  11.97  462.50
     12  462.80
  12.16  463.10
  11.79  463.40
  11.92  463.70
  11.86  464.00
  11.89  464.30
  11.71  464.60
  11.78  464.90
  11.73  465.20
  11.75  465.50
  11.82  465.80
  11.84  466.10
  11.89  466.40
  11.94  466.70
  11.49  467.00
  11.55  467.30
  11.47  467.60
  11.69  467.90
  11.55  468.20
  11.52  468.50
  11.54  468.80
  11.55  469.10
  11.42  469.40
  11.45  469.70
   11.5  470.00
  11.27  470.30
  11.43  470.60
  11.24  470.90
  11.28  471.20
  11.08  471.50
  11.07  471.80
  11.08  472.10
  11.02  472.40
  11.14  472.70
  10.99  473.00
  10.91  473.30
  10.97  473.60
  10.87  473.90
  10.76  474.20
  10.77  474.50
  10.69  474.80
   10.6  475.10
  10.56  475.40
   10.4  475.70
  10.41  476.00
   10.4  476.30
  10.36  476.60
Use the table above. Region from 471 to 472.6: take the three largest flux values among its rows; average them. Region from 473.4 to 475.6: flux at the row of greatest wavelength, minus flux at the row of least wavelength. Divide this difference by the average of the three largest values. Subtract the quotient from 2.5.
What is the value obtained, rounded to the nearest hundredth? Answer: 2.54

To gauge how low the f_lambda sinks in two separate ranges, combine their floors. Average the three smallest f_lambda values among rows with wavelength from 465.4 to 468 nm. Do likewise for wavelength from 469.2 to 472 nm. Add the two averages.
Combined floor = 22.6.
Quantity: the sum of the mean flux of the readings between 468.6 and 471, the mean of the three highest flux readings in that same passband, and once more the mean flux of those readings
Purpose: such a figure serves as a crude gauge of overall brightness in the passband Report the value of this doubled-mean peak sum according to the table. 34.4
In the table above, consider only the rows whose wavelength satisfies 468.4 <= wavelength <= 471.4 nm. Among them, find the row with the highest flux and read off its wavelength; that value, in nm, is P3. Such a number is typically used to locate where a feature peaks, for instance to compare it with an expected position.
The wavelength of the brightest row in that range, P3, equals 469.10 nm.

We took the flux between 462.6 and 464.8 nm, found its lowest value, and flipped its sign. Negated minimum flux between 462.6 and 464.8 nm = -11.7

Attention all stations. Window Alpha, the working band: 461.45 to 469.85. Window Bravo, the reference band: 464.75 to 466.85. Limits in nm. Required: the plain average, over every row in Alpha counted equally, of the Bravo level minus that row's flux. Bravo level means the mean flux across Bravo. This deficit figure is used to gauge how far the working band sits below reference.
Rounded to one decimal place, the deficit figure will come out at 0.1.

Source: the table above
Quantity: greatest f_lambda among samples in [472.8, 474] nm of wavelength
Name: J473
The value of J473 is 10.99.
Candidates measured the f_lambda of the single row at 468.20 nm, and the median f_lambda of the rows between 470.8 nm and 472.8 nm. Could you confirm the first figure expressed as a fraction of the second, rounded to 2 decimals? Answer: 1.04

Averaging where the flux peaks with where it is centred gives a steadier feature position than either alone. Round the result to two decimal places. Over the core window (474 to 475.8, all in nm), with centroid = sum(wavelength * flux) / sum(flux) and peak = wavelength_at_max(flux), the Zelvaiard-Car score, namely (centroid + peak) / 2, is 474.72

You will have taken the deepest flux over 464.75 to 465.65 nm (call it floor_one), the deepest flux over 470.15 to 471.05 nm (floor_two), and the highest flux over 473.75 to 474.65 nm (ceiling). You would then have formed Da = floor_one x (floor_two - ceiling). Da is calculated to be 4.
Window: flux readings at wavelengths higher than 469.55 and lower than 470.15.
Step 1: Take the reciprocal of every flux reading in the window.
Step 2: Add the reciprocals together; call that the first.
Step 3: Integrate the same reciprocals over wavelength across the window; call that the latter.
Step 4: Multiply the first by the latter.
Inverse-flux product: 0.009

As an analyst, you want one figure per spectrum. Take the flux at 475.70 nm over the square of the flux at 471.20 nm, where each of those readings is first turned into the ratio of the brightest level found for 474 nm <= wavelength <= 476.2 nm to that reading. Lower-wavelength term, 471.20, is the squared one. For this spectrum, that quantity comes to 1.14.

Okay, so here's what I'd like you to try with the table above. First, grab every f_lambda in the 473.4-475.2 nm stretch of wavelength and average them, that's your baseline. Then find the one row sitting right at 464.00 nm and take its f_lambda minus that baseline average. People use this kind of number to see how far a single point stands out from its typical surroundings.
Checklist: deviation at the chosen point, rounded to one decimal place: 1.1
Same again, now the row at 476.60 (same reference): -0.4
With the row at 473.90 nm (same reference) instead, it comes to 0.1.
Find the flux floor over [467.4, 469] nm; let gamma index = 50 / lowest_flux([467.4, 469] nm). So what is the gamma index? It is 4.36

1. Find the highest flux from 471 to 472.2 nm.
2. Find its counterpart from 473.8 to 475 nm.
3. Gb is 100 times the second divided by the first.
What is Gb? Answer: 96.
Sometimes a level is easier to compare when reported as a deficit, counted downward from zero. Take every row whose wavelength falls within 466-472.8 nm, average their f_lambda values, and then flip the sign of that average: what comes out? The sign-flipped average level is -11.4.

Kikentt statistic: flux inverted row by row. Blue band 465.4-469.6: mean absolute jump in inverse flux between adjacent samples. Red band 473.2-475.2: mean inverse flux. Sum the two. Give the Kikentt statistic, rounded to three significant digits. 0.0934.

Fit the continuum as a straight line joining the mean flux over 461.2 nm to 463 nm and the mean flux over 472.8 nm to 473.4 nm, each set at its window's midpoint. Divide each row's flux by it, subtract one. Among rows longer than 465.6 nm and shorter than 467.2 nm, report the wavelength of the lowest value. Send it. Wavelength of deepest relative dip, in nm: 467.00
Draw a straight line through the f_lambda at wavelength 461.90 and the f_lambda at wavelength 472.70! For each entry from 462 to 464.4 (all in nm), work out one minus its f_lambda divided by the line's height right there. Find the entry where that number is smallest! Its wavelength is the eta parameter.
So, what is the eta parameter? 463.10 nm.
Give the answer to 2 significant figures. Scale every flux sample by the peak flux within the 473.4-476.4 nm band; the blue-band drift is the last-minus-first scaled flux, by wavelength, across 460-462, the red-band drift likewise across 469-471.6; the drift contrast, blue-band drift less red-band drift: 0.030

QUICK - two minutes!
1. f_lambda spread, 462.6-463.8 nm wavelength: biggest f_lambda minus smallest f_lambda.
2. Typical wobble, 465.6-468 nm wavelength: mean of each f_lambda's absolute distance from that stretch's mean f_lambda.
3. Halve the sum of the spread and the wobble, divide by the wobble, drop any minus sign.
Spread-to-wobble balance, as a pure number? 1.6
